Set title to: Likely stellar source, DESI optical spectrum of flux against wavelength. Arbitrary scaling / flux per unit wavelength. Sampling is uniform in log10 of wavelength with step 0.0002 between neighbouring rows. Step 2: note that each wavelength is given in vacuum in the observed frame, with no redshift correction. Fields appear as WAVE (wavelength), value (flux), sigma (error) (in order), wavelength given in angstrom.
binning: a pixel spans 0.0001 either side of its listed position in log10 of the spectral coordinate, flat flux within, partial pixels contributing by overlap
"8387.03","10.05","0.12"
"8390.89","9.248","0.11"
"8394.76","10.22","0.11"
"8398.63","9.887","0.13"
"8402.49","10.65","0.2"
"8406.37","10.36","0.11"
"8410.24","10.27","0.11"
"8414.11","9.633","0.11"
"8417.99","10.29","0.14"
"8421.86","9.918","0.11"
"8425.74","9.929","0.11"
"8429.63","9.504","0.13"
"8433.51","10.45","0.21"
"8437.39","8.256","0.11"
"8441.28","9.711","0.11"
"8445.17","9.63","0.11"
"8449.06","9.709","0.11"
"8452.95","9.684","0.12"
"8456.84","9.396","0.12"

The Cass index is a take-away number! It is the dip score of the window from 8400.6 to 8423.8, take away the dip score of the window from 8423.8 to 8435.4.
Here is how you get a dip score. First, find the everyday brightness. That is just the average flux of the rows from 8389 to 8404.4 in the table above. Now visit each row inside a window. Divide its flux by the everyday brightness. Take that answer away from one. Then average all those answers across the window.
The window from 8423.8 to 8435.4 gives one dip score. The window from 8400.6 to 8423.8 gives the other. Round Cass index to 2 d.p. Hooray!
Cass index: -0.02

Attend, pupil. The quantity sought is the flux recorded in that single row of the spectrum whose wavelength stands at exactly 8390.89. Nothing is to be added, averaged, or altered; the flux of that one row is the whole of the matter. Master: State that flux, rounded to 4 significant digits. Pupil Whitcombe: 9.248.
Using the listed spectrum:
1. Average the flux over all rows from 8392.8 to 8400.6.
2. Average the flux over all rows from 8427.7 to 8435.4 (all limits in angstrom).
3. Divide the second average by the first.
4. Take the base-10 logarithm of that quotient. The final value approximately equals -0.003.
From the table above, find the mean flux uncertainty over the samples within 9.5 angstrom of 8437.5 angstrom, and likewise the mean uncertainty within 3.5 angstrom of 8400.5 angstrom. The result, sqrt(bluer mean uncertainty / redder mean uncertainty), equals 1.11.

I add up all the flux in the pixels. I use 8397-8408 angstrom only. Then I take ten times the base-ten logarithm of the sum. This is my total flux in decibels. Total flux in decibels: 14.9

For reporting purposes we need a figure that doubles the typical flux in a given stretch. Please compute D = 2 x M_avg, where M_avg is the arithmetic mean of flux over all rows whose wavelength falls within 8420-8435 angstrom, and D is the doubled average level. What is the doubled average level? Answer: 19.9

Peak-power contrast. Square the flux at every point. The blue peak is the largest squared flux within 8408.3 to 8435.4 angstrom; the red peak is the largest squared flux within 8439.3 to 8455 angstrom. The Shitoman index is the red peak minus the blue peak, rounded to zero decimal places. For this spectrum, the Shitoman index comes -15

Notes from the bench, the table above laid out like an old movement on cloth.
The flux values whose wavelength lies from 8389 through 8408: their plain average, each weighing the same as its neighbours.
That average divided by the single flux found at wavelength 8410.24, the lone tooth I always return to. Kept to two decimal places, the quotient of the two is 0.98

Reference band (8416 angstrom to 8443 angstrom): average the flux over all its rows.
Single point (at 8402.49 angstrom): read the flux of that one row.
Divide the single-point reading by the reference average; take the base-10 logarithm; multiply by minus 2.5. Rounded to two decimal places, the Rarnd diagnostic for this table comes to -0.10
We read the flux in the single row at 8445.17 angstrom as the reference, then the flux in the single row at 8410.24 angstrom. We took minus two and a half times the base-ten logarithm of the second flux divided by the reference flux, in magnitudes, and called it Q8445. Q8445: -0.070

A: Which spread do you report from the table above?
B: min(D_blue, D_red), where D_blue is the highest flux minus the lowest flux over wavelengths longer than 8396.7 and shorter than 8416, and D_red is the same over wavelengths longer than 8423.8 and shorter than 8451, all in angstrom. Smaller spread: 1.0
